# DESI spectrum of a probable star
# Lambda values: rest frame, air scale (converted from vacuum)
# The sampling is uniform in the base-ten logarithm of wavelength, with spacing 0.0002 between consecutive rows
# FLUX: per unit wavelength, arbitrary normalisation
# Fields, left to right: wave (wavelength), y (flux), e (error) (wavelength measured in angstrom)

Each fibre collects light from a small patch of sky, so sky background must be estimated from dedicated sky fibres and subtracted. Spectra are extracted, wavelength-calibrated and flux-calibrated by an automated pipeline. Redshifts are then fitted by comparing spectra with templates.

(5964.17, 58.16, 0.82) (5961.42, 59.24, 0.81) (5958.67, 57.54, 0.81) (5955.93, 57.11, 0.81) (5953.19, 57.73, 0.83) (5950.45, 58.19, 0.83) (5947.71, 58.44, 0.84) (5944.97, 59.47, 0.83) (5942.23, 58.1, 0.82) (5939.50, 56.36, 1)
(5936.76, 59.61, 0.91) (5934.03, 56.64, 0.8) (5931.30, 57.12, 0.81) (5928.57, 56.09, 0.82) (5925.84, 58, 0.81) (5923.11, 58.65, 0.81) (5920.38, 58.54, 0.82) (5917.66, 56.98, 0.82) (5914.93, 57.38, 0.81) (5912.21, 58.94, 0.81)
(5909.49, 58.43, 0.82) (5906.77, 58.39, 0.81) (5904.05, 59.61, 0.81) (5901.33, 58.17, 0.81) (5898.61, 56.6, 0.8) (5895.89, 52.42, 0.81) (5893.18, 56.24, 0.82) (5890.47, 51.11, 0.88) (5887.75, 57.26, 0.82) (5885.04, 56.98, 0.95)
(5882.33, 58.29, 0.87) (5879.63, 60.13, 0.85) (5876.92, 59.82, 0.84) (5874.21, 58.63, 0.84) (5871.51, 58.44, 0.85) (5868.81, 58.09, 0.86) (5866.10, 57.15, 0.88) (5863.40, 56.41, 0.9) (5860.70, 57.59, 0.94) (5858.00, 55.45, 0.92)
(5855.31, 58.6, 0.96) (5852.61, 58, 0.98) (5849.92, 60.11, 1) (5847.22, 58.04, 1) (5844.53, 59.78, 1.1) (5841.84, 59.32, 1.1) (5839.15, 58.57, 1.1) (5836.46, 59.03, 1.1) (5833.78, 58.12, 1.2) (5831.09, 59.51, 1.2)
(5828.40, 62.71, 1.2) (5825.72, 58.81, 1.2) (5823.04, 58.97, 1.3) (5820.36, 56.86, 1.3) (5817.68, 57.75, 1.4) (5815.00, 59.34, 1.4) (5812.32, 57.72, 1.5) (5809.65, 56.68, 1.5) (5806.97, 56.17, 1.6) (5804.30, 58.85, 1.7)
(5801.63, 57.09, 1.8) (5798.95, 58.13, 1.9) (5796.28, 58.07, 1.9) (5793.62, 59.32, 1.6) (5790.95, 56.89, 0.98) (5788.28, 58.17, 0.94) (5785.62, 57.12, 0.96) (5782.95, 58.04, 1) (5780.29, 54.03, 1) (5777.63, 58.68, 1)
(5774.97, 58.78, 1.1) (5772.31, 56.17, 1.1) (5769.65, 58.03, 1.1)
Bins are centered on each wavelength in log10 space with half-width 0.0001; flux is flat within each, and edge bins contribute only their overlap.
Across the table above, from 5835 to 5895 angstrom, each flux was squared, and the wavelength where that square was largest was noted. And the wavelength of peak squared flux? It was 5879.63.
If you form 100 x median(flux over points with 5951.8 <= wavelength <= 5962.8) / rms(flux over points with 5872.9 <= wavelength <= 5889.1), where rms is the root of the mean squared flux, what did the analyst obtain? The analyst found 98.5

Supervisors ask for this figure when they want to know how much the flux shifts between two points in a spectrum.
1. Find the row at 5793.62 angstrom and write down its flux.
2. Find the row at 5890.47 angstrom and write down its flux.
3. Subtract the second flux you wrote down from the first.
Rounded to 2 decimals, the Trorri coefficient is 8.21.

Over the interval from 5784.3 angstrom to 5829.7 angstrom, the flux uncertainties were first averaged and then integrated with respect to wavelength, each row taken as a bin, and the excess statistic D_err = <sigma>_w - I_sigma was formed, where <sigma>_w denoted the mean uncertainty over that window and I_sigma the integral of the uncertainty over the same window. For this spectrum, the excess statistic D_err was -63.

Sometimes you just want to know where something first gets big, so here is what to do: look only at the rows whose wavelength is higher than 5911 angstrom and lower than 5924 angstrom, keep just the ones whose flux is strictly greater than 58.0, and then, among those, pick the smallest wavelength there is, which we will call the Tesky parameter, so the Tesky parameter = 5912.21 angstrom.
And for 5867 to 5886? 5868.81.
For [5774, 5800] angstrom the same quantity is 5774.97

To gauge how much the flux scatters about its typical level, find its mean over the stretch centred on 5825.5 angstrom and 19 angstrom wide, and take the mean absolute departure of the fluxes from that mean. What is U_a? 1.2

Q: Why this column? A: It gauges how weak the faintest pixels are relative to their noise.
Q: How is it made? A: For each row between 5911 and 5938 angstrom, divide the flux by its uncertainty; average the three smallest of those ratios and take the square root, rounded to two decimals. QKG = 8.23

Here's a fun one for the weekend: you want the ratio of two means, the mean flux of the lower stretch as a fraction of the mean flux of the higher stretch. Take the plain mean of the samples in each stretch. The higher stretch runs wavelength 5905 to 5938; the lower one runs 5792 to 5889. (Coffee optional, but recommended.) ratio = 1.007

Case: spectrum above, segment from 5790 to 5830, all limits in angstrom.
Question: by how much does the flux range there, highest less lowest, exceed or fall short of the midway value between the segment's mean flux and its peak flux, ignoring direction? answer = 53.9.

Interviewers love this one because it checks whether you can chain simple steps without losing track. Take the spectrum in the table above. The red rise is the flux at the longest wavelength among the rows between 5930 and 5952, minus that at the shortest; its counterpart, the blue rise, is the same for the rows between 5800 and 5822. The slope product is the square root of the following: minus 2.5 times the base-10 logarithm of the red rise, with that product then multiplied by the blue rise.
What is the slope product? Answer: 0.13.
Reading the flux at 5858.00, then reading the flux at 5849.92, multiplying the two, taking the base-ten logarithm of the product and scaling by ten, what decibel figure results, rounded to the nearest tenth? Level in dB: 35.2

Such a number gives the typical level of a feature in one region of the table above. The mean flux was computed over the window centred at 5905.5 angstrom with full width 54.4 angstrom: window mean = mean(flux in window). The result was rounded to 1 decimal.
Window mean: 57.3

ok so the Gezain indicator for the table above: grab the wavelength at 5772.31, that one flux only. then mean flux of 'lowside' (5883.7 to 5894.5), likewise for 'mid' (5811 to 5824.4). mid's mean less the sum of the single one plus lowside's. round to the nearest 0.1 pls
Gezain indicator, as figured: -53.4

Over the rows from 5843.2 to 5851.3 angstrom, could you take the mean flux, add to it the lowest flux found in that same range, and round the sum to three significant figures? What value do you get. 117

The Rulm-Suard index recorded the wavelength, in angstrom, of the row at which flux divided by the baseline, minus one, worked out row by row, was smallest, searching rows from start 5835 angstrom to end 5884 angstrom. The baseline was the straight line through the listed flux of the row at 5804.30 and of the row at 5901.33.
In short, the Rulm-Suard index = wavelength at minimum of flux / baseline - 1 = 5858.00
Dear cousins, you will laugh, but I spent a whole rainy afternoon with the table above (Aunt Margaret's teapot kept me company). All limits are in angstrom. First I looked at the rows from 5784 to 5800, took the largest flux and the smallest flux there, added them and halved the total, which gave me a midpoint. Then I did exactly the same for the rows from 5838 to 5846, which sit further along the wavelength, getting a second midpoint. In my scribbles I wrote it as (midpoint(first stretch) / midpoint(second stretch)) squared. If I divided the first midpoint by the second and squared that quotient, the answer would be 0.96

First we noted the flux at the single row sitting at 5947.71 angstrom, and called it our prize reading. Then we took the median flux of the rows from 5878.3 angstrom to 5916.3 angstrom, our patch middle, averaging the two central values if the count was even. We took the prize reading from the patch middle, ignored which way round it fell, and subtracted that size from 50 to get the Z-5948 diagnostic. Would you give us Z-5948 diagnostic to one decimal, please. 49.3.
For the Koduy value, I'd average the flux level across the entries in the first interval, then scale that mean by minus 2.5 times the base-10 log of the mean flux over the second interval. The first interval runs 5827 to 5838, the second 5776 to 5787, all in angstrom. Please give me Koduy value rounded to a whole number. -263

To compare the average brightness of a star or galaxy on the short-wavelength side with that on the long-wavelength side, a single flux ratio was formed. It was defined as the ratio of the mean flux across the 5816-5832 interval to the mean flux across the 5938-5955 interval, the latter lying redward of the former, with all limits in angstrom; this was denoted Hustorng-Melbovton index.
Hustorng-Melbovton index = 1.018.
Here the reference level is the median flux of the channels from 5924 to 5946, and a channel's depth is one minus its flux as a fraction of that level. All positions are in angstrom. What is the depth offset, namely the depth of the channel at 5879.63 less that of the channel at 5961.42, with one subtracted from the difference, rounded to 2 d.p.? -1.02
